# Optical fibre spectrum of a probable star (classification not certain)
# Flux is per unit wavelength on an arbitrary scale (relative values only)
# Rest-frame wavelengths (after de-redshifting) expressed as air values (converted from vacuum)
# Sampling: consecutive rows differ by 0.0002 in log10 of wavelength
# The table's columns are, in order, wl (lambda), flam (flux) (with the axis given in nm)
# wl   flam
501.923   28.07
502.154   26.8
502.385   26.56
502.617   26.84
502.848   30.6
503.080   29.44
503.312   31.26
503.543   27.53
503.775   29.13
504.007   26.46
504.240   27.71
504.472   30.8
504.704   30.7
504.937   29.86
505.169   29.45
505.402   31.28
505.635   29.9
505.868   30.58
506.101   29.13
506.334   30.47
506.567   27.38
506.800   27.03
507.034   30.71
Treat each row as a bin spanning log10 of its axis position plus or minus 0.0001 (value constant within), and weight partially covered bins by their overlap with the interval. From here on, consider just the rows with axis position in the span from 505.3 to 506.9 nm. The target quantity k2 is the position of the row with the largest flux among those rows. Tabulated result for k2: 505.402 nm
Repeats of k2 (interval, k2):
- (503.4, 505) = 504.472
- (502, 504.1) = 503.312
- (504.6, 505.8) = 505.402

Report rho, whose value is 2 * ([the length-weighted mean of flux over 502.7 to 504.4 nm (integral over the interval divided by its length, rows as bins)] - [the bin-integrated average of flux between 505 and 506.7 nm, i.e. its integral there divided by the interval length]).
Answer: -2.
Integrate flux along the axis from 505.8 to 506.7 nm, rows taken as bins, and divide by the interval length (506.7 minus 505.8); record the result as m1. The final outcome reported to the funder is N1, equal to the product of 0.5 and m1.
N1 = 14.7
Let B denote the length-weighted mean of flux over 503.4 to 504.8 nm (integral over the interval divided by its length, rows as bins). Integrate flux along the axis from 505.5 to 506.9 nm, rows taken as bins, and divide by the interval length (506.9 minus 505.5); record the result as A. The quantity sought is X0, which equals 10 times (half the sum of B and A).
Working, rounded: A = 29.1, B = 28.8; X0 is 289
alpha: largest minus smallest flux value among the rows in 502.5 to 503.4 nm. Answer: 4.42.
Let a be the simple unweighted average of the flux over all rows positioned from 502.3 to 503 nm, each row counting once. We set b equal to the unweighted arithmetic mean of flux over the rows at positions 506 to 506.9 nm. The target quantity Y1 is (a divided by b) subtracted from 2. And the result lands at 1.02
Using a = 28.0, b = 28.5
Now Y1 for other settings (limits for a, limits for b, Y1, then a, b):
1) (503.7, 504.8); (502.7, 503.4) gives 1.05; 29.0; 30.4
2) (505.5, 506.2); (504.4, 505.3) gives 1.01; 29.9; 30.2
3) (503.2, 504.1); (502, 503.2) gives 0.98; 28.6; 28.0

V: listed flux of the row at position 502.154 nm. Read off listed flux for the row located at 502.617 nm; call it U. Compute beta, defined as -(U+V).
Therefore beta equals -53.6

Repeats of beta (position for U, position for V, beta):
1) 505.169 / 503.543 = -57.0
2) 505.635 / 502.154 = -56.7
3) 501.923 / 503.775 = -57.2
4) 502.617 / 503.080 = -56.3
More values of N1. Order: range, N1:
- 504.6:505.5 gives 15.1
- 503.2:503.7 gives 14.7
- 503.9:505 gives 14.5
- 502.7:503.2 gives 14.9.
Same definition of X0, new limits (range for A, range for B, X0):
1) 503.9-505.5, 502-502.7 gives 281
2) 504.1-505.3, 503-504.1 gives 292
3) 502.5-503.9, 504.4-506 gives 297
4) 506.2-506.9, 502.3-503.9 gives 286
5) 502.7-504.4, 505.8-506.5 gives 294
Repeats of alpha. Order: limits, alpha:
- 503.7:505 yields 4.34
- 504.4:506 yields 1.83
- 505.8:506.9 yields 3.55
